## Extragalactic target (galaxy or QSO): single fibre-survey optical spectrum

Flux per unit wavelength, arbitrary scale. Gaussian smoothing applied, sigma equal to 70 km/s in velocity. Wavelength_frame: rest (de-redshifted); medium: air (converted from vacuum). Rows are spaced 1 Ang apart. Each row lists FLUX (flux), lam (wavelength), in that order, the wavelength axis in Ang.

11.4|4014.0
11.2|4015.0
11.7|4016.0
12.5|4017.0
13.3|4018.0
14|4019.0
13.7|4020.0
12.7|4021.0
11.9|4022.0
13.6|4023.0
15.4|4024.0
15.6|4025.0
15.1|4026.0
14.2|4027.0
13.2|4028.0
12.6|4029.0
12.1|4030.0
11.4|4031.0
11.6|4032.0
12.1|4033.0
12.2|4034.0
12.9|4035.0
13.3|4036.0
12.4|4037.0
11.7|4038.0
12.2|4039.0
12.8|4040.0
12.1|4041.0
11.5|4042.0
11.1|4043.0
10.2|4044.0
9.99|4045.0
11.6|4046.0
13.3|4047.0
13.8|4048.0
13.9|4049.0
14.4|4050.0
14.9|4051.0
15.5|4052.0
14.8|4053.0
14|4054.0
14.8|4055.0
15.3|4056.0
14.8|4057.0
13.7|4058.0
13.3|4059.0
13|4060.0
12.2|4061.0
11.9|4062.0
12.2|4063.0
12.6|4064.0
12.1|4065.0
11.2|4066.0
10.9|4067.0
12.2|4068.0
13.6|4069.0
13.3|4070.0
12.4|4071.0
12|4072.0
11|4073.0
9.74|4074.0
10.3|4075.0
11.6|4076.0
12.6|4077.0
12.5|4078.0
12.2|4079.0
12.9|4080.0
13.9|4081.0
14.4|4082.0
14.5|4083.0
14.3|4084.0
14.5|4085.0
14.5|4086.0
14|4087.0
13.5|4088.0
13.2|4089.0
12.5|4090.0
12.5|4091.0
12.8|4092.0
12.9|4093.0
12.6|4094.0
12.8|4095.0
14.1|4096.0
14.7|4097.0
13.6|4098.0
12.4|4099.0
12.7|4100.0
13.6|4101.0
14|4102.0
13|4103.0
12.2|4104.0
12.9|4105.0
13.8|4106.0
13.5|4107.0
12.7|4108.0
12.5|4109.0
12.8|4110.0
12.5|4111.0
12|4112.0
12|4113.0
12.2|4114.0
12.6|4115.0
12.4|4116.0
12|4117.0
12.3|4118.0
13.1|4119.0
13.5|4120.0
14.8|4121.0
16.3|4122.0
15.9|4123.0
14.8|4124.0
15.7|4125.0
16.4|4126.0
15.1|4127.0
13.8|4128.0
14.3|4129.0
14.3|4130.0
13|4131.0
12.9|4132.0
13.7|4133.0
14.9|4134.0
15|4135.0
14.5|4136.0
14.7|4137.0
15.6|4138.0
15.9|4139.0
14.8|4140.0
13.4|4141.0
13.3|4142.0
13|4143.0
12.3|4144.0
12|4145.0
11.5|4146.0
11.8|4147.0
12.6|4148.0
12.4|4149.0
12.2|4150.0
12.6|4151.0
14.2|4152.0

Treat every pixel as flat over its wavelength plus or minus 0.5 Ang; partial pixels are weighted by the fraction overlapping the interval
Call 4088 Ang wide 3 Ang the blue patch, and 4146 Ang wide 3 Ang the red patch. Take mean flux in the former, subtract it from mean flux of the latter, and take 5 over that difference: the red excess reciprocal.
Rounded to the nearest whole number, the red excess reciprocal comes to -3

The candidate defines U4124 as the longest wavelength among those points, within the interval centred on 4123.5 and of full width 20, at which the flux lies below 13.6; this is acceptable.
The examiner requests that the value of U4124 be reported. 4132.0 Ang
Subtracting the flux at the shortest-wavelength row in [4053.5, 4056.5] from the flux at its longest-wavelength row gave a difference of 1.3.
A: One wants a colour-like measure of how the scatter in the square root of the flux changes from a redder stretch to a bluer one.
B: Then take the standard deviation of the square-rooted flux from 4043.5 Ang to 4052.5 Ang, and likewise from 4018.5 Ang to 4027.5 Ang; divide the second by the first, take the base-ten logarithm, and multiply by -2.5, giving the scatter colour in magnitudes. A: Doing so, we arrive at 0.59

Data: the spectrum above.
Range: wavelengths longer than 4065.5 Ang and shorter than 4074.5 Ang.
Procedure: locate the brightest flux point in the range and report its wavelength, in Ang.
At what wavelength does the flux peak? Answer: 4069.0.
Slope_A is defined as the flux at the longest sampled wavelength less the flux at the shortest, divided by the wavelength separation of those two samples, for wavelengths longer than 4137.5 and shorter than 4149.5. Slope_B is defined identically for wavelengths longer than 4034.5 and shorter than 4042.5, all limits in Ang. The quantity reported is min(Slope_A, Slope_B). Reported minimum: -0.29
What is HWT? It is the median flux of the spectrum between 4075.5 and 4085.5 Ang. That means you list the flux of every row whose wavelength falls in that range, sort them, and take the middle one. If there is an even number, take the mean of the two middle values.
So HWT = 13.4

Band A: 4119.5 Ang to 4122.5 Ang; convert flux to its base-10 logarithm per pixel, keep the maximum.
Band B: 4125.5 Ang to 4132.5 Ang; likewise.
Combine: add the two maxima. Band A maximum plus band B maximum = 2.43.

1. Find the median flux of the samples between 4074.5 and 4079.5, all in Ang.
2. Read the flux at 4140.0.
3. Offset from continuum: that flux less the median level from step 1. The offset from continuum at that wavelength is 2.6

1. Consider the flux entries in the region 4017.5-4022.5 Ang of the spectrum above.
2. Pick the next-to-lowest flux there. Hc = 12.7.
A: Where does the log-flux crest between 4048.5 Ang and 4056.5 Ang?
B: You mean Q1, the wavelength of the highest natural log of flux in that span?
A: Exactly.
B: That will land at 4052.0 Ang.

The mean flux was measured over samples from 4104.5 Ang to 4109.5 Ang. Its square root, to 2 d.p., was 3.62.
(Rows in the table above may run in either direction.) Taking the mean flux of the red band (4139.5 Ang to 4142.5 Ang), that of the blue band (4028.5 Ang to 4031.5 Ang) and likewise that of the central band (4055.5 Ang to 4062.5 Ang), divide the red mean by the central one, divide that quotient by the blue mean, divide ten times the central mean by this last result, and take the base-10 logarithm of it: 3.20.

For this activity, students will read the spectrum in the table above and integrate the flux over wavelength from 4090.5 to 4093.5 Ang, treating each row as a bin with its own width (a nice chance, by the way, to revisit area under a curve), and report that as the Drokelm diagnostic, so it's 38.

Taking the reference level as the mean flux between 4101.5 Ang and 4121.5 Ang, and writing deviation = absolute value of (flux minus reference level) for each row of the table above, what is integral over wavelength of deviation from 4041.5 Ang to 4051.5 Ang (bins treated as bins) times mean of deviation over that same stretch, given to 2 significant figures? 25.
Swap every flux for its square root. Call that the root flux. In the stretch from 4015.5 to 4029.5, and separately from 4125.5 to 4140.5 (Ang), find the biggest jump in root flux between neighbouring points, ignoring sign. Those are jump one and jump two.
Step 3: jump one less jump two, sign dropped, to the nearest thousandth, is 0.062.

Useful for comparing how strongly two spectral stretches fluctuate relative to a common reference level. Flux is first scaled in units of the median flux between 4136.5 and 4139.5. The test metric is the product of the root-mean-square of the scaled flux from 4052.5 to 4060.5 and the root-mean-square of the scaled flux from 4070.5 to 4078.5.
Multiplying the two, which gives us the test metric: 0.68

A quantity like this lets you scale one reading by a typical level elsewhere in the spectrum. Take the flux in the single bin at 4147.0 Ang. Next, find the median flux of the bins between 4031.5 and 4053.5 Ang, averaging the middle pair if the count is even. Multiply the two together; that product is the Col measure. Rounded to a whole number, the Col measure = 145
